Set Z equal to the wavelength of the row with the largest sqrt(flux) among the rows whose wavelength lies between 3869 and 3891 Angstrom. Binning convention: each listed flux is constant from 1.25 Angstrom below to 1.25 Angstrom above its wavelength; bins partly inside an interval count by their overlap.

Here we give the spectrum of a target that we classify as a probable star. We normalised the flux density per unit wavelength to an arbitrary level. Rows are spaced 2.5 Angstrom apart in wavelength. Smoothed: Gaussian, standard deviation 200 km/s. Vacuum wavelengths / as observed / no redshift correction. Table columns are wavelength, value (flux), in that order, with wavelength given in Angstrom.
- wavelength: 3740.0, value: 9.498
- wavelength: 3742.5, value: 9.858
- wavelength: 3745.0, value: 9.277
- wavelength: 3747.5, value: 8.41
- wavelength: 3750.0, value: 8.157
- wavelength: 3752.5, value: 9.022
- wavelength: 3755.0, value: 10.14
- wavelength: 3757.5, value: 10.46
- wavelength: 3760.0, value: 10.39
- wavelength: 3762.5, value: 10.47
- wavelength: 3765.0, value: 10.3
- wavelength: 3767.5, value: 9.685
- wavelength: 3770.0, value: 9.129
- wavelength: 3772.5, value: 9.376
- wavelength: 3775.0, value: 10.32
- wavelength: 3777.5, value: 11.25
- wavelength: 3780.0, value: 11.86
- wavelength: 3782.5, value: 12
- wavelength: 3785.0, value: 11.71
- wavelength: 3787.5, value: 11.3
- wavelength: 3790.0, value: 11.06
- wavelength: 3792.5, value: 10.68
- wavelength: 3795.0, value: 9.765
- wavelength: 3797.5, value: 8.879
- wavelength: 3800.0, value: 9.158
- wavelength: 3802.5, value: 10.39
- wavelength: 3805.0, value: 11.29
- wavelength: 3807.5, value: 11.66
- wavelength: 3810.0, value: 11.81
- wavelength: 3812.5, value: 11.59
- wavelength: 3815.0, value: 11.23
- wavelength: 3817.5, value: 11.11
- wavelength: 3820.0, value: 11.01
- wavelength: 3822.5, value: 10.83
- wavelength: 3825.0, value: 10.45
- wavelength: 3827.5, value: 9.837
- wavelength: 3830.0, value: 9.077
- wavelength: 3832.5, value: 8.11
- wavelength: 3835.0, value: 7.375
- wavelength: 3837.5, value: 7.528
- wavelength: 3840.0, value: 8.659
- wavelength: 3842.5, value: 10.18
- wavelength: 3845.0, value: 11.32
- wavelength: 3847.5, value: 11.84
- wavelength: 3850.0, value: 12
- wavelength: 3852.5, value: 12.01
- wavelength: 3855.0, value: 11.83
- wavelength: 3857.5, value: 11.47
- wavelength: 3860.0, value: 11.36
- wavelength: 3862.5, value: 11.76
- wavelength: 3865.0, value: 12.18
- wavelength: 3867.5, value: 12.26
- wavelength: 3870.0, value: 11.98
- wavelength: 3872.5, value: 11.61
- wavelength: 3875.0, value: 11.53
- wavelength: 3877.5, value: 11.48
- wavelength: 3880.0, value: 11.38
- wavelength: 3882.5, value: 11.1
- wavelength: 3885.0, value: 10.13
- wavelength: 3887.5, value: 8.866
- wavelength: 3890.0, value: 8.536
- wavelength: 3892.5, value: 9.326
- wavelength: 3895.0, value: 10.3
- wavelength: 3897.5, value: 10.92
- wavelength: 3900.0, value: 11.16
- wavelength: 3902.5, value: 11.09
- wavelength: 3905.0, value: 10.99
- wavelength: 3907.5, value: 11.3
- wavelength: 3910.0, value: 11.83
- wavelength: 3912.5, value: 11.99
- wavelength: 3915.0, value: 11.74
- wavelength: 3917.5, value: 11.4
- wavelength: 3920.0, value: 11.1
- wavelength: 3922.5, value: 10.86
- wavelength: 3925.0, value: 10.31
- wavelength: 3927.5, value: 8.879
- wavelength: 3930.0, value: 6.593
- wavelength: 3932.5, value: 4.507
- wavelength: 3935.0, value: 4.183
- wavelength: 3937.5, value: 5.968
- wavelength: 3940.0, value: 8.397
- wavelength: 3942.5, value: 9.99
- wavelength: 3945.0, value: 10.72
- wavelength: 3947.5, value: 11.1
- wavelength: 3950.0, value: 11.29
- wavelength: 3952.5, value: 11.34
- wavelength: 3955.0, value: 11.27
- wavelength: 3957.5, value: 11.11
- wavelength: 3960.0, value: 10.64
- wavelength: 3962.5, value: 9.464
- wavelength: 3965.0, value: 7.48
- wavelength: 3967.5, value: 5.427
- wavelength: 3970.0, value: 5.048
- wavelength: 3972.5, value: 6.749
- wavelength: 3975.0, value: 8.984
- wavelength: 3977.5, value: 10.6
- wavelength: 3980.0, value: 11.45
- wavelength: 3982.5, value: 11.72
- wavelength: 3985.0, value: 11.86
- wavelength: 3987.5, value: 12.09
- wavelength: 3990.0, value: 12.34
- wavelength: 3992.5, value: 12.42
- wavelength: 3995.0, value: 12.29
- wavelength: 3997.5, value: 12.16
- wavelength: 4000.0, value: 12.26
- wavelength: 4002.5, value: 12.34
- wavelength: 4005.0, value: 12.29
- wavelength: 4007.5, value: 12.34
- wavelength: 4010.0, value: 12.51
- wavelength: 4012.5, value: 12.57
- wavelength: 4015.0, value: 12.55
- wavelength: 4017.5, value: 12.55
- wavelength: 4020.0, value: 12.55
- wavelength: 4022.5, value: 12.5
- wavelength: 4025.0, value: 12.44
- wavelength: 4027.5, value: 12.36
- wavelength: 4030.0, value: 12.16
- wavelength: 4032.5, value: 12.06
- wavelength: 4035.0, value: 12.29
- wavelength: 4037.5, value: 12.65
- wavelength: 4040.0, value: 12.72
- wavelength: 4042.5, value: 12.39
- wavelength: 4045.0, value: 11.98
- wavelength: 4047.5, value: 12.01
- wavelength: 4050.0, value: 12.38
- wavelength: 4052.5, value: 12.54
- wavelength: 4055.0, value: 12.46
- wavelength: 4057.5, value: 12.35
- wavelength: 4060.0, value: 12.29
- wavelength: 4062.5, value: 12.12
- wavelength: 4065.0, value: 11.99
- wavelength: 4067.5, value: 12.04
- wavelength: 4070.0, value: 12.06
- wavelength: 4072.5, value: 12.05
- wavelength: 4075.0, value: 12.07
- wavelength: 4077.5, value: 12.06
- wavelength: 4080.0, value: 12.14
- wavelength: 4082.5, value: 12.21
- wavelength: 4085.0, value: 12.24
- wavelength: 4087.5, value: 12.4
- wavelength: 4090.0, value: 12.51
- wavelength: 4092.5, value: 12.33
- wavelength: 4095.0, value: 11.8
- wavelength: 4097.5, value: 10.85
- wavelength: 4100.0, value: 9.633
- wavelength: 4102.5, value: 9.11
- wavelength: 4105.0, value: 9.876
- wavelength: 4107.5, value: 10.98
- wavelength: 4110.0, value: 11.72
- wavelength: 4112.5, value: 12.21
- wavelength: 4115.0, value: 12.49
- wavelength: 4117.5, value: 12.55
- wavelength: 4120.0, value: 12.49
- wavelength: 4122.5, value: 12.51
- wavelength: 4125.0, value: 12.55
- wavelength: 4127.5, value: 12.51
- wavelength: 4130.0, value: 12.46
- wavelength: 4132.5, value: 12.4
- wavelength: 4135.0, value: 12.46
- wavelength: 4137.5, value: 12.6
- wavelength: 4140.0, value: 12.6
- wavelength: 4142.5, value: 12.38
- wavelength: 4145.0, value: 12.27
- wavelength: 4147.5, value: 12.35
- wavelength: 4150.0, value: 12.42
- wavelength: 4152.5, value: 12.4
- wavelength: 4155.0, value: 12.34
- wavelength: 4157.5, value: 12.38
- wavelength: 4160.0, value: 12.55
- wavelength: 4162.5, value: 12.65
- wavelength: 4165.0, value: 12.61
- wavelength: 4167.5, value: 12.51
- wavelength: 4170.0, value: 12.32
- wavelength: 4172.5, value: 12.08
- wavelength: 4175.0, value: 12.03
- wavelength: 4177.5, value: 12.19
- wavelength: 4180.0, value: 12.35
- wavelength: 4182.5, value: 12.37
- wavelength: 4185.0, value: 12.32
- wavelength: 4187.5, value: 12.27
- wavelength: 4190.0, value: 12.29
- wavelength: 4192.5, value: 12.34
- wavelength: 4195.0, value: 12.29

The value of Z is 3870.0 Angstrom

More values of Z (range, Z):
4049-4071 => 4052.5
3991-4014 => 4012.5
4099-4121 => 4117.5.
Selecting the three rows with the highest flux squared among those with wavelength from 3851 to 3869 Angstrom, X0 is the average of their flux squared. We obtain 148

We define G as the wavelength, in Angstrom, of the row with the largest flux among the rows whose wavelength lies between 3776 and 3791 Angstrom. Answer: 3782.5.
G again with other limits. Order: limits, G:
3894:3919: 3912.5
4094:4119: 4117.5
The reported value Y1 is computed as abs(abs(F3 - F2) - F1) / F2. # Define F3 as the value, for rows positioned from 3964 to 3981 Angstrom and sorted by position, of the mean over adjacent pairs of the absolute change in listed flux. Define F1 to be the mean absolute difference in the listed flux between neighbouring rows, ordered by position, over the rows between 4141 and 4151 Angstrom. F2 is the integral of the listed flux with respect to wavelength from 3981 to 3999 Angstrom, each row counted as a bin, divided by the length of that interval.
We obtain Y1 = 0.87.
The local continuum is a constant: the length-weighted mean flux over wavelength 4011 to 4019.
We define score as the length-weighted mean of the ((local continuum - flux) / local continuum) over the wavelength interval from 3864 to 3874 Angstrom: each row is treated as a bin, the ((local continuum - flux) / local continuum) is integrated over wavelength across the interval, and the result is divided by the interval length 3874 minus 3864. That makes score 0.04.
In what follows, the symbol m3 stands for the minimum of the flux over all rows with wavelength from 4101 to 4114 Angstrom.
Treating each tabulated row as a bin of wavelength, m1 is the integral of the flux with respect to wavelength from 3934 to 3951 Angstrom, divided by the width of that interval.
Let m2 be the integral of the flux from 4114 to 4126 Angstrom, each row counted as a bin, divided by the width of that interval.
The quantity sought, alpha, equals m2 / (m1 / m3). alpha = 12.9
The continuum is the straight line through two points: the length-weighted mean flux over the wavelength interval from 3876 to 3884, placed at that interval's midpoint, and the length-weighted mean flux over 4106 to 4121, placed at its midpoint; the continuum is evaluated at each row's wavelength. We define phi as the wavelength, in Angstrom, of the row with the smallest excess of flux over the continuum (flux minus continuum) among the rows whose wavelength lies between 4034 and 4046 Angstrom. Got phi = 4045.0 Angstrom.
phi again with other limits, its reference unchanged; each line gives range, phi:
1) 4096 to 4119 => 4102.5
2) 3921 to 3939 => 3935.0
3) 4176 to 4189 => 4177.5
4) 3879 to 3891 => 3890.0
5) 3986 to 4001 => 3987.5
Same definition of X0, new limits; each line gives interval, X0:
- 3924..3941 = 85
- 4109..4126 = 157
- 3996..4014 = 156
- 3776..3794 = 141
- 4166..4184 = 154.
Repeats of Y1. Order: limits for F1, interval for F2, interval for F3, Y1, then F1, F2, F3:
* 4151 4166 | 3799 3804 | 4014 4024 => 0.99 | 0.08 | 9.9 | 0.0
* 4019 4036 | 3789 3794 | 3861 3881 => 0.97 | 0.12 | 10.8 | 0.2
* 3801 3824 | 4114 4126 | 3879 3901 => 0.92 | 0.30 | 12.5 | 0.7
